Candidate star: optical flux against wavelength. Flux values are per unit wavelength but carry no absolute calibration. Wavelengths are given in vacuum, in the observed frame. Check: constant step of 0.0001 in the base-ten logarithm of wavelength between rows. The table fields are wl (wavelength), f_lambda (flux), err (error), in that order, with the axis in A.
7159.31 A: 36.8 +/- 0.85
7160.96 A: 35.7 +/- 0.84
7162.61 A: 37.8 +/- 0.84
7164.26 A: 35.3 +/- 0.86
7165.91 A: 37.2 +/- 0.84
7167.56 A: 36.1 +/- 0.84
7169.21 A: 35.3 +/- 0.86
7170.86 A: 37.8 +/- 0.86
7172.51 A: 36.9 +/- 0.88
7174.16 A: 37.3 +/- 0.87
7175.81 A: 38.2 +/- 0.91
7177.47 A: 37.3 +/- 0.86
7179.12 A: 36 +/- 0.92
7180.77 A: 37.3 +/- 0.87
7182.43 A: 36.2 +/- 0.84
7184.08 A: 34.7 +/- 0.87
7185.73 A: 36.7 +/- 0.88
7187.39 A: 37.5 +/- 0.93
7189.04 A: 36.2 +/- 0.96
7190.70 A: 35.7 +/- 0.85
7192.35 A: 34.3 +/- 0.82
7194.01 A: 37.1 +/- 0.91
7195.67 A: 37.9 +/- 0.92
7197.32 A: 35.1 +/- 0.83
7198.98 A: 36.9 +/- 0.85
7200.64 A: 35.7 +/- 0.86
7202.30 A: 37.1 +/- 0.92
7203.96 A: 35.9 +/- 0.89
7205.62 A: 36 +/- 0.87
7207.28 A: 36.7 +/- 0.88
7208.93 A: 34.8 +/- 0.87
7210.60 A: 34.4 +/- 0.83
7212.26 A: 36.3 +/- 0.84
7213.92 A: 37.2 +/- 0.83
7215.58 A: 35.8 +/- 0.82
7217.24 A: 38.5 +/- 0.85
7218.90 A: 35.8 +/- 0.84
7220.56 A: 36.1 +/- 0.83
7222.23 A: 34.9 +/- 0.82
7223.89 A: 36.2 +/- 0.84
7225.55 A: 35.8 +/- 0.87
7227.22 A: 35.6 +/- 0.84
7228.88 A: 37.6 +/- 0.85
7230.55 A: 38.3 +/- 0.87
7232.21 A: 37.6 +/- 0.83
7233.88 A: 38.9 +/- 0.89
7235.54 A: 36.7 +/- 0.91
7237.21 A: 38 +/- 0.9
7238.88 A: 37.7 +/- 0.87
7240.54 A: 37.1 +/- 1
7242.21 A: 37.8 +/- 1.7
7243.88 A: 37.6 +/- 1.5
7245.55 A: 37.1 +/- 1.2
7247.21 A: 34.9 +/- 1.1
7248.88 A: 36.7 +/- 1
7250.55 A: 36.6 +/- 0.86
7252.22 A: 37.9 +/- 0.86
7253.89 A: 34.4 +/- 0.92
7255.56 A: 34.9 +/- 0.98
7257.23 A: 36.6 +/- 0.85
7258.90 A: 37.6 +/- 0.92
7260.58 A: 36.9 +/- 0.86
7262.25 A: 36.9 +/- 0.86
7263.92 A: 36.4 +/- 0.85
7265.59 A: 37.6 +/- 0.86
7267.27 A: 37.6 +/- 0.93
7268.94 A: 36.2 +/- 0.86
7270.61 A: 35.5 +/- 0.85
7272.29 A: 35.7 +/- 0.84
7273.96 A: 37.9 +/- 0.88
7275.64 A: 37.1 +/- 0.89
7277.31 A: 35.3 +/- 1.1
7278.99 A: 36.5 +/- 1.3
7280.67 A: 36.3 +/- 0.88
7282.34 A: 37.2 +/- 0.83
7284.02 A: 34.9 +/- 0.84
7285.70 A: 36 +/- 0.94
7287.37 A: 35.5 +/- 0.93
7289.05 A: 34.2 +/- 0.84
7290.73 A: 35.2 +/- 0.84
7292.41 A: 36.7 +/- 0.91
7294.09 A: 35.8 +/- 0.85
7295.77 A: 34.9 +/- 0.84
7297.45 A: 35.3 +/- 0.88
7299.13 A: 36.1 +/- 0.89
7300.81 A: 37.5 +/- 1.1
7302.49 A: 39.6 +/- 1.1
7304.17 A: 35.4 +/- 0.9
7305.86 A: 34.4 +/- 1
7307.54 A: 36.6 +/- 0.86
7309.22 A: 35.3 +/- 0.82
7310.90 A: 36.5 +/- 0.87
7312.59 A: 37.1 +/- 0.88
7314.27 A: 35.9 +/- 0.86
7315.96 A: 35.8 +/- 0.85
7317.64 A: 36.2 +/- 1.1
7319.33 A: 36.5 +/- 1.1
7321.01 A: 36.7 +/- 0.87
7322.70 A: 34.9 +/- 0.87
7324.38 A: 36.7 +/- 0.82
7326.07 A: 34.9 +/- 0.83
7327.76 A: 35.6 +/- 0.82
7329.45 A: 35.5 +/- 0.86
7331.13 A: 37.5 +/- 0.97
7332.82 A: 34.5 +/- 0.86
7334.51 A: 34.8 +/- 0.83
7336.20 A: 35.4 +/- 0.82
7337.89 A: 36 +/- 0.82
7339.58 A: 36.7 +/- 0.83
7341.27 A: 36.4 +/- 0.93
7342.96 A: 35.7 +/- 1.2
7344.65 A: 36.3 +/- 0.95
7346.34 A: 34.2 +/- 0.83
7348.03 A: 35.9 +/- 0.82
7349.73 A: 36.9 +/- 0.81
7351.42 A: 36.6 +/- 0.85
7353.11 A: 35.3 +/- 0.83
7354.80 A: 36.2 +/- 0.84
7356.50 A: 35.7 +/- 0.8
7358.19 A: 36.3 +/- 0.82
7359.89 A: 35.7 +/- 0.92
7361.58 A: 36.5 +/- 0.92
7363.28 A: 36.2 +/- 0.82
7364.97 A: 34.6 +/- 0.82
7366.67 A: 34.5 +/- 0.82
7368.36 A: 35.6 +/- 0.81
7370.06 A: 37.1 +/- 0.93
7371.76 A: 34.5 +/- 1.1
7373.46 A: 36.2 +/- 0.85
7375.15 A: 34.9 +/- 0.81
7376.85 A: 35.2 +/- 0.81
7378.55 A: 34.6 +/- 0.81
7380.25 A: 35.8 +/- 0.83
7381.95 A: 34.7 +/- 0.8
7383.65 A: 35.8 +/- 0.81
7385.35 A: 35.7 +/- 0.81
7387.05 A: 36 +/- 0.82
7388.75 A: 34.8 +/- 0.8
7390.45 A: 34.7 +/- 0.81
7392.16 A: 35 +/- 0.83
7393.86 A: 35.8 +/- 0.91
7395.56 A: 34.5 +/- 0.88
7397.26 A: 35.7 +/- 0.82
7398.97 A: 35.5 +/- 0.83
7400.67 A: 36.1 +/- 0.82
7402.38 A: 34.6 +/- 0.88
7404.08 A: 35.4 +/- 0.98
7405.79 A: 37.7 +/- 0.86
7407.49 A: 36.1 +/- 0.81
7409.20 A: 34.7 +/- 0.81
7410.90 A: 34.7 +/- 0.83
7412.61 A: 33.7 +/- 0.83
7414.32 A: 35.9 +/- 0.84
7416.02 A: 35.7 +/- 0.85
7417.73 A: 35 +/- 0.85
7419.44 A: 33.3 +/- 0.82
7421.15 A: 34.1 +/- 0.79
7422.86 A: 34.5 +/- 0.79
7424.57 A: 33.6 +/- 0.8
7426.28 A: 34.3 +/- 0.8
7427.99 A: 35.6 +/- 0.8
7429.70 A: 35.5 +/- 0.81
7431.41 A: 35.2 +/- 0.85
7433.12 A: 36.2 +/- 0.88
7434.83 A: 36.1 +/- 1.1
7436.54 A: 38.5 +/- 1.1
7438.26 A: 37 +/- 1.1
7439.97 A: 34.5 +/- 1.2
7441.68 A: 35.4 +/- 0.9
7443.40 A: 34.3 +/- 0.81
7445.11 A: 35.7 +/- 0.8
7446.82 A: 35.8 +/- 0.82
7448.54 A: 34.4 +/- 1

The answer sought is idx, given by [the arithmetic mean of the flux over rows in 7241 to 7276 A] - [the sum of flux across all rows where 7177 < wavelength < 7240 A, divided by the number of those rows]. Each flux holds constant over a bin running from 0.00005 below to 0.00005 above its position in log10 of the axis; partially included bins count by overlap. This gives 0.2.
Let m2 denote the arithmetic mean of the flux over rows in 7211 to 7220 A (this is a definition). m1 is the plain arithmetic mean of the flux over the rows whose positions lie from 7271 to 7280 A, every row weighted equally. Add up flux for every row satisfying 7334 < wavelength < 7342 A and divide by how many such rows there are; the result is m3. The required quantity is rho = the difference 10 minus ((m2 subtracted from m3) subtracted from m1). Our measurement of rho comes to -27.4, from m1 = 36.5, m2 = 36.7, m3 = 35.9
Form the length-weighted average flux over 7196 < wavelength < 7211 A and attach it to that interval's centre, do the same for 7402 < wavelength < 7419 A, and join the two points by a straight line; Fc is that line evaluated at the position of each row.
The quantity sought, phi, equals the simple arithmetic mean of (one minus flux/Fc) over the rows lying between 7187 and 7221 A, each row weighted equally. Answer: -0.0081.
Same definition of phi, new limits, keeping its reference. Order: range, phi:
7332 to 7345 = -0.0051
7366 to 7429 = 0.0054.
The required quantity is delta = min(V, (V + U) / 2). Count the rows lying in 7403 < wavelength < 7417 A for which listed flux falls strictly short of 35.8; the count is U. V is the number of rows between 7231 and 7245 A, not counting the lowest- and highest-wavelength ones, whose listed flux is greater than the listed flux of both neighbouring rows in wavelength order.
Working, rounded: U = 5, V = 3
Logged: 3.0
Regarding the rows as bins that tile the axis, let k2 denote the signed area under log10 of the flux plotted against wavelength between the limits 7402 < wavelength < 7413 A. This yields 17.0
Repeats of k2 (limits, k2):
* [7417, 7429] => 18.4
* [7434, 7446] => 18.7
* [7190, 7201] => 17.1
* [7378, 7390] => 18.6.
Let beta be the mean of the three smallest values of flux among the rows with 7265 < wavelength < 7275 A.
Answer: 35.8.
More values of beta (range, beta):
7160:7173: 35.4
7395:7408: 34.8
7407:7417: 34.4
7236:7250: 36.2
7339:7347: 35.4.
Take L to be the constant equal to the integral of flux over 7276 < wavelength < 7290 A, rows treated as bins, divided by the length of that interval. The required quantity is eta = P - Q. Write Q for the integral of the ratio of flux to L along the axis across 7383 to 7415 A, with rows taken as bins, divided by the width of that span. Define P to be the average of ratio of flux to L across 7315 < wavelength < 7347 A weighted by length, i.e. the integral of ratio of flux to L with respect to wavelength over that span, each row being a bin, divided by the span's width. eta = 0.012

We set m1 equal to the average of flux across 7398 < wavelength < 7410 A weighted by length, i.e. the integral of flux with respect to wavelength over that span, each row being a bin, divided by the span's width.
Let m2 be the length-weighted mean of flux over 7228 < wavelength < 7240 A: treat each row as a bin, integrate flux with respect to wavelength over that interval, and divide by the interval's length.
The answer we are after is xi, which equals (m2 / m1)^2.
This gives 1.12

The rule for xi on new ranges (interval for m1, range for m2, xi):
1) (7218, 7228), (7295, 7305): 1.04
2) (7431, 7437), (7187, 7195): 0.98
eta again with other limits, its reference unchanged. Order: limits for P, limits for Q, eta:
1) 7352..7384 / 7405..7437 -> 0.009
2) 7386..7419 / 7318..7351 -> -0.015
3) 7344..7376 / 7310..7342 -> -0.006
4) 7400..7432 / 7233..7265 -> -0.052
